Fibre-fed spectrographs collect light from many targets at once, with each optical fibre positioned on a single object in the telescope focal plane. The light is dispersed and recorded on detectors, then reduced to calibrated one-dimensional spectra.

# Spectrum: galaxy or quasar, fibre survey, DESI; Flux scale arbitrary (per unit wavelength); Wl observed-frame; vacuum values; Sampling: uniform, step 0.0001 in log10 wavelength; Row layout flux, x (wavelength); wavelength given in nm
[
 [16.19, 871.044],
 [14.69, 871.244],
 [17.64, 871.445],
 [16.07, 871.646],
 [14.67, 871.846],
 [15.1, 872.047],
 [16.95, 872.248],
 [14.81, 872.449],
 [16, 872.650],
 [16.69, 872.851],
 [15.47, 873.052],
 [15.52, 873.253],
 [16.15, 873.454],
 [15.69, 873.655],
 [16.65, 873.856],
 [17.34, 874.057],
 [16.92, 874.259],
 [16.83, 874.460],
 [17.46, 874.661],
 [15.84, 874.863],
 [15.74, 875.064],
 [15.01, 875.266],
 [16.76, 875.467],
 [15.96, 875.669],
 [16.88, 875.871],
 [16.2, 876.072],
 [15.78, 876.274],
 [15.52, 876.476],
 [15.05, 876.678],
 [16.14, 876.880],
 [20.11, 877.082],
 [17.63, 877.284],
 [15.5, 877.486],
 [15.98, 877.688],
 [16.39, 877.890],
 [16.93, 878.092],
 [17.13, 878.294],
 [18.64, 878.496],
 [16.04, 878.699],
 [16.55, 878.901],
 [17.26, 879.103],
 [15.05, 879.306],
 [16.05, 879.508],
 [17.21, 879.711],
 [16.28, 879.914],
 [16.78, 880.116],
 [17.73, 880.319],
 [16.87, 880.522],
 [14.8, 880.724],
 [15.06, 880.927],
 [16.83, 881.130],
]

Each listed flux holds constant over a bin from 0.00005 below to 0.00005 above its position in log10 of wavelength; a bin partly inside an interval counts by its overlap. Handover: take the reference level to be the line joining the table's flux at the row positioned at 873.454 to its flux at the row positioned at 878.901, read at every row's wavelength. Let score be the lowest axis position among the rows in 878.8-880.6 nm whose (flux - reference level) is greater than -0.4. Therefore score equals 878.901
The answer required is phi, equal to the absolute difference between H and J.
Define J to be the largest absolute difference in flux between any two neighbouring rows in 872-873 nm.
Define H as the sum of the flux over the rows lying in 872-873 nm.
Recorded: 77.4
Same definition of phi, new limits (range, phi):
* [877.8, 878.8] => 82.5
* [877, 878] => 83.1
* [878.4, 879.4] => 80.9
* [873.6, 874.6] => 82.5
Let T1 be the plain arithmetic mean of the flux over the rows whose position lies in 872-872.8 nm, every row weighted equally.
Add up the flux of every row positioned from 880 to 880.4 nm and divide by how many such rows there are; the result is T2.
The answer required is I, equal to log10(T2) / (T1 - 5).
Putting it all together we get 0.115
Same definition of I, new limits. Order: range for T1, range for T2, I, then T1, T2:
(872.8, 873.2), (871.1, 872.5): 0.108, 16.1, 15.7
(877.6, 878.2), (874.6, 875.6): 0.106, 16.4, 16.2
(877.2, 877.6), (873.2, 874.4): 0.105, 16.6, 16.4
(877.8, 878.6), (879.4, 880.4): 0.100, 17.3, 16.8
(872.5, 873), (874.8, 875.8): 0.106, 16.3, 15.9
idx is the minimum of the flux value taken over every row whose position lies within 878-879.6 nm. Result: 15.05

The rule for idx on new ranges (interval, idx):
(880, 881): 14.8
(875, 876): 15.01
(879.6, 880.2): 16.28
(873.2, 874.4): 15.52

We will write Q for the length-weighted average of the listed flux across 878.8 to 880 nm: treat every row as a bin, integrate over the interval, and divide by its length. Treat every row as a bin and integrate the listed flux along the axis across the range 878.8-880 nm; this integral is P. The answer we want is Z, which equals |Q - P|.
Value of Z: 3.28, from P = 19.68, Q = 16.4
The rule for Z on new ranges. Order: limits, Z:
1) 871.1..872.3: 3.16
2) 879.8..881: 3.26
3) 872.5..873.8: 4.77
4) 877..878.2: 3.41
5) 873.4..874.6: 3.33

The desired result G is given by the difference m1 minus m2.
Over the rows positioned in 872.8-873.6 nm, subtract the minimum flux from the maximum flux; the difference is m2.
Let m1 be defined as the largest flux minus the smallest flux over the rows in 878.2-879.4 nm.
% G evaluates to 2.4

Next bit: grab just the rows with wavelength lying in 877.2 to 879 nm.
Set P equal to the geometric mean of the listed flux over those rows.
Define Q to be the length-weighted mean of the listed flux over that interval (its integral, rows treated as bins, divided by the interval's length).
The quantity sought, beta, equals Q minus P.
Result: 0.02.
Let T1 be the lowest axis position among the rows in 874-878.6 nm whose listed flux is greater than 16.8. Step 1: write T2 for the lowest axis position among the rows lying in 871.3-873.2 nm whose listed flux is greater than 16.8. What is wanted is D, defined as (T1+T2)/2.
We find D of 872.75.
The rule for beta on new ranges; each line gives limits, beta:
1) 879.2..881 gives 0.05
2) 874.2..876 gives 0.01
